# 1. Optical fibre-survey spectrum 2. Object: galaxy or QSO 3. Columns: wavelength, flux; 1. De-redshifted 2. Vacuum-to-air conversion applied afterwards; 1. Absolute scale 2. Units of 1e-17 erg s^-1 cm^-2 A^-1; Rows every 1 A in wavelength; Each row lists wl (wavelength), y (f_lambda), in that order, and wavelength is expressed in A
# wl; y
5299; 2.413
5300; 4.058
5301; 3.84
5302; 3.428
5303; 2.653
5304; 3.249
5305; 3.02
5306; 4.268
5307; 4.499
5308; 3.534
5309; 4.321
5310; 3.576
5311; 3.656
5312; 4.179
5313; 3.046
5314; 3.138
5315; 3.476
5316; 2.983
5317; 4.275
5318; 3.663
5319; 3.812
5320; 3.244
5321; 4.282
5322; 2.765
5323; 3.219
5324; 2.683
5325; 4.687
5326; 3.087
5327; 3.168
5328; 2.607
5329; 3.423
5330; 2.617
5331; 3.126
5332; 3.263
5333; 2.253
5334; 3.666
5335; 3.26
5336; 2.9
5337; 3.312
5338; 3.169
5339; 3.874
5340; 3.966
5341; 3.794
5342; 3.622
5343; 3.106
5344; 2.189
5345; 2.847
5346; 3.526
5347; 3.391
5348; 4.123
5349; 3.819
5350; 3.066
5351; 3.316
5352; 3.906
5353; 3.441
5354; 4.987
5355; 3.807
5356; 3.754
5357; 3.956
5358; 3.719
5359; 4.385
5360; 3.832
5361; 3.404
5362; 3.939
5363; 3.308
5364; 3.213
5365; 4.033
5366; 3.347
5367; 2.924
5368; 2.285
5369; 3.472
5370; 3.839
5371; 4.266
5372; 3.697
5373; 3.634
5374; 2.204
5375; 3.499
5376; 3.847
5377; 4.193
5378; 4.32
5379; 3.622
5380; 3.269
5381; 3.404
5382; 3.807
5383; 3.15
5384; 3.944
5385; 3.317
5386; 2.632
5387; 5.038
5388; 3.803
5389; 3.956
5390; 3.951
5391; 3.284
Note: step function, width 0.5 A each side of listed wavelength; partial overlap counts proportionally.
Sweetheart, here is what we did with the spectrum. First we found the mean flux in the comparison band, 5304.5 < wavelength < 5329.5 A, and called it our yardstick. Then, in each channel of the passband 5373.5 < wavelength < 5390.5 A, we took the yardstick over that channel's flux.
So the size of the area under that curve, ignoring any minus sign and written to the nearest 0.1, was 17.1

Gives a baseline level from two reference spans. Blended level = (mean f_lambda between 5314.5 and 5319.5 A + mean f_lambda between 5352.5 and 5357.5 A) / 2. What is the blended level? 3.82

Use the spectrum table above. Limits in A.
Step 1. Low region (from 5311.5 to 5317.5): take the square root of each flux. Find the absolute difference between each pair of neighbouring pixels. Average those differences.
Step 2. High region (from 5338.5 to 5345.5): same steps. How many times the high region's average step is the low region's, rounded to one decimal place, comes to 0.7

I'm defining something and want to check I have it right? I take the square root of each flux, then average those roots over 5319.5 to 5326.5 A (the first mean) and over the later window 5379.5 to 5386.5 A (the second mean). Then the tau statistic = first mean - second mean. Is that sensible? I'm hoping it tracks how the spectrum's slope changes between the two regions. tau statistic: 0.011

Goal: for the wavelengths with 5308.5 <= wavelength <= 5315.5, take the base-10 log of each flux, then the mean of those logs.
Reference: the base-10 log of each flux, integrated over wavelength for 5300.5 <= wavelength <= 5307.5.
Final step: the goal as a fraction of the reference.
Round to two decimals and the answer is 0.15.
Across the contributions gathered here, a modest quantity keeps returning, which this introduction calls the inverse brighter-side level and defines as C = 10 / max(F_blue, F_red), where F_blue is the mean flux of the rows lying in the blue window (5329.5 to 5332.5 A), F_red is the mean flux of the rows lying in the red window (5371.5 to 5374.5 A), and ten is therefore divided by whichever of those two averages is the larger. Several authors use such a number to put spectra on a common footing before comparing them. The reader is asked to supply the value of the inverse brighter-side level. 3.15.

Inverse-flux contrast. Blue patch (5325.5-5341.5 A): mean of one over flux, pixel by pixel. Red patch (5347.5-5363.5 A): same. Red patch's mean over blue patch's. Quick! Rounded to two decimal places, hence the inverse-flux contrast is 0.84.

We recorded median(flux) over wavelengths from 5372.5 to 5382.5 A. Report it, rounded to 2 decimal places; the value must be 3.63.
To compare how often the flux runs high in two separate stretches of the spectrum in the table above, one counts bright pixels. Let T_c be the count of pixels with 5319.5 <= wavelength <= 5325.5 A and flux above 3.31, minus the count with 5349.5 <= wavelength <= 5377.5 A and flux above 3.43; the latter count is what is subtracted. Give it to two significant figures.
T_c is -17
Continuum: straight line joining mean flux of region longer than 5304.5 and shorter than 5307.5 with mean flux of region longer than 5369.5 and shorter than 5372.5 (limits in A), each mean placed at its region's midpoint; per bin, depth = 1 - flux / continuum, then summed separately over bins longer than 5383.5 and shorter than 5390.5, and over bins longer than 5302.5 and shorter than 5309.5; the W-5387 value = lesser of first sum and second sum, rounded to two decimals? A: 0.23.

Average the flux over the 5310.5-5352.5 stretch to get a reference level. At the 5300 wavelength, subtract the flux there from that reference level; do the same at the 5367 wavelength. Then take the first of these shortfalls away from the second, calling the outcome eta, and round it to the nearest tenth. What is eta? 1.1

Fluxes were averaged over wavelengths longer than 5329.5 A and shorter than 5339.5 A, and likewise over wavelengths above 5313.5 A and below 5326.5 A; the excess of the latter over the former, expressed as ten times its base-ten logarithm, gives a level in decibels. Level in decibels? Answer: -5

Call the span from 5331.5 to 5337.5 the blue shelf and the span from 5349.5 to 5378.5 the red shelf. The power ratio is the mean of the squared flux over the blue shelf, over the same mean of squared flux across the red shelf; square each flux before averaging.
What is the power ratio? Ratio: 0.73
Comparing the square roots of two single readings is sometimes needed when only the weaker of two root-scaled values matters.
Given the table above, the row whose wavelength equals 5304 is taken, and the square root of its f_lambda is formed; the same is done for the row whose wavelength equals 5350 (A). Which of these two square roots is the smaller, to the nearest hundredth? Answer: 1.75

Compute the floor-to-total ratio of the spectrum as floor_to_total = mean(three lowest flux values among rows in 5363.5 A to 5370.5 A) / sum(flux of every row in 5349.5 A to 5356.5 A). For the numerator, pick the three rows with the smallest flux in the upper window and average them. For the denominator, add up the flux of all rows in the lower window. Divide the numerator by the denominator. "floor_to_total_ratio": 0.107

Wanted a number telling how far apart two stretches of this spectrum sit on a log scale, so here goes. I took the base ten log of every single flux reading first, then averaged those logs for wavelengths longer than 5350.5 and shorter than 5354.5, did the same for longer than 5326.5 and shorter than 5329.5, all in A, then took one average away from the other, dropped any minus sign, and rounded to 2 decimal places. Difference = 0.10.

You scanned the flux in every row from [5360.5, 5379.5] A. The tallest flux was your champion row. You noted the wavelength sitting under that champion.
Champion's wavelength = 5378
